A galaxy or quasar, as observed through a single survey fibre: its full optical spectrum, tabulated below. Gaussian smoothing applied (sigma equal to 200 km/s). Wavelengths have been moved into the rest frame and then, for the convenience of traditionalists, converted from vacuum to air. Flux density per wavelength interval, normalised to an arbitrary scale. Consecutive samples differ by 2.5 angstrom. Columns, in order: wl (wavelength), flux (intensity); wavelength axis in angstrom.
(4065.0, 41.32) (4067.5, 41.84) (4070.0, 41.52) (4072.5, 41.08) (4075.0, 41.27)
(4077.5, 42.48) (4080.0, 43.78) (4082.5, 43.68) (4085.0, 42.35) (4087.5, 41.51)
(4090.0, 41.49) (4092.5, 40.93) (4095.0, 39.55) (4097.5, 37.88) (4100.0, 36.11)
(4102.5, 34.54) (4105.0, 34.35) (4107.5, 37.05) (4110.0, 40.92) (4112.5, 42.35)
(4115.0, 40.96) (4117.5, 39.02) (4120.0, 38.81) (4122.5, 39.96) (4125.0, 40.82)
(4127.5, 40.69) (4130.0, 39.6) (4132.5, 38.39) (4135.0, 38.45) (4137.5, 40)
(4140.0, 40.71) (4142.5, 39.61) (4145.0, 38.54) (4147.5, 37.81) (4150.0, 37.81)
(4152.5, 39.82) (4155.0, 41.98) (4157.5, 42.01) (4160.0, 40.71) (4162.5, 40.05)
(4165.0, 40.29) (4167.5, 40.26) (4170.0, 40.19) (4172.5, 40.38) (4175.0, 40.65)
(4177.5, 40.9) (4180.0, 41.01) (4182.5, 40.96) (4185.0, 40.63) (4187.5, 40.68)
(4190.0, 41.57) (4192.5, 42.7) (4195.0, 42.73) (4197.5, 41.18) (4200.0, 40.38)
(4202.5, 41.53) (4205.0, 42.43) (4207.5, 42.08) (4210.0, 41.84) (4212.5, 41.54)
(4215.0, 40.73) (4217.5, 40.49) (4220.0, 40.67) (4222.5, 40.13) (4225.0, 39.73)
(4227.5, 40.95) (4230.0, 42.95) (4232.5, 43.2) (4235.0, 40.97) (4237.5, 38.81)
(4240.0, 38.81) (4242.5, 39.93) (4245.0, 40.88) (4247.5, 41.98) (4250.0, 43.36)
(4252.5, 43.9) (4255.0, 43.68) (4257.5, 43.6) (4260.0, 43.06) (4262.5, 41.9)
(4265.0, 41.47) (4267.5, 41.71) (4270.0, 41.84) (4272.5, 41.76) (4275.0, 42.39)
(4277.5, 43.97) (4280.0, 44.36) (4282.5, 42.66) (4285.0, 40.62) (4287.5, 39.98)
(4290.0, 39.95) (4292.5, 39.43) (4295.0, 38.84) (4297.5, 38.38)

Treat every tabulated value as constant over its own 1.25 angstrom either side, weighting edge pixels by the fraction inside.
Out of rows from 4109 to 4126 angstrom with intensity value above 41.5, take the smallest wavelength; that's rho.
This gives 4112.5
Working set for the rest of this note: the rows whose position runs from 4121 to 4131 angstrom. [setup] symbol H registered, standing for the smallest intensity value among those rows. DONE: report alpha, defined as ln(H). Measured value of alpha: 3.679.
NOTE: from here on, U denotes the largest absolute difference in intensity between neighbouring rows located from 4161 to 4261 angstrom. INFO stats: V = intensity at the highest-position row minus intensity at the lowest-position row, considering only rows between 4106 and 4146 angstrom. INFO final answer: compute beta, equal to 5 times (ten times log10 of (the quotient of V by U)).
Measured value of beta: -9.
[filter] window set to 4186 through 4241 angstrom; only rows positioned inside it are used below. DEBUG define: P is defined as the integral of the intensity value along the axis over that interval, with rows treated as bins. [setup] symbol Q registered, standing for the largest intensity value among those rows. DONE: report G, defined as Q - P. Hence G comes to -2223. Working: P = 2266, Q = 43.2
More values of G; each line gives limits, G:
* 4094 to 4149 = -2098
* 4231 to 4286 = -2268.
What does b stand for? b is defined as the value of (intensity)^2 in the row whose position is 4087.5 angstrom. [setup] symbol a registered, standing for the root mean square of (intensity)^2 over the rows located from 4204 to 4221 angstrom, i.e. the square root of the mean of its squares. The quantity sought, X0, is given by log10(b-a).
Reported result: 0.9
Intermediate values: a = 1715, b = 1723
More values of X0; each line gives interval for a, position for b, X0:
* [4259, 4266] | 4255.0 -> 2.1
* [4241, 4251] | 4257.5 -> 2.2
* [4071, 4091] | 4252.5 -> 2.2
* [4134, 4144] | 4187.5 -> 1.9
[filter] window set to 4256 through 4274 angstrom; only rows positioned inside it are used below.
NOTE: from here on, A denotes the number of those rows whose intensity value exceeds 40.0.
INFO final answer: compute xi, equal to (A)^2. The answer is 49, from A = 7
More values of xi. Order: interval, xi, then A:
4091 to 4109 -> 1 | 1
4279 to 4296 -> 9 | 3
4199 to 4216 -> 49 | 7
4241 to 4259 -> 36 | 6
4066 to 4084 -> 49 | 7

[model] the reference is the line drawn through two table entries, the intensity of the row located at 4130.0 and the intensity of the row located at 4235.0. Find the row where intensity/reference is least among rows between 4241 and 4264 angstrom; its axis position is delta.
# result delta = 4242.5 angstrom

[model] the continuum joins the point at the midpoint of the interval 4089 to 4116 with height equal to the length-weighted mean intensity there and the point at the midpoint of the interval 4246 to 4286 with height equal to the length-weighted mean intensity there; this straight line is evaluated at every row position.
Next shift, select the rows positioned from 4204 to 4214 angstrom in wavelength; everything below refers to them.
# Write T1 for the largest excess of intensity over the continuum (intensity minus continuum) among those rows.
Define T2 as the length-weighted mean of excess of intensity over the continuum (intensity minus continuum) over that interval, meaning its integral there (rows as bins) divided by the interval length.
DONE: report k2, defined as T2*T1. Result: 0.8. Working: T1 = 1.26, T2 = 0.7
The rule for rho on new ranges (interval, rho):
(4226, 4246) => 4230.0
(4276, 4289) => 4277.5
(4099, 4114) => 4112.5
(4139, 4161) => 4155.0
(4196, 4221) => 4202.5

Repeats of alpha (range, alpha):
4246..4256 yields 3.737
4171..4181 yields 3.698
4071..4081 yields 3.716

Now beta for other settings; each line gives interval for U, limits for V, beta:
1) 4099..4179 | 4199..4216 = -52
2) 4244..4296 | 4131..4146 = -57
